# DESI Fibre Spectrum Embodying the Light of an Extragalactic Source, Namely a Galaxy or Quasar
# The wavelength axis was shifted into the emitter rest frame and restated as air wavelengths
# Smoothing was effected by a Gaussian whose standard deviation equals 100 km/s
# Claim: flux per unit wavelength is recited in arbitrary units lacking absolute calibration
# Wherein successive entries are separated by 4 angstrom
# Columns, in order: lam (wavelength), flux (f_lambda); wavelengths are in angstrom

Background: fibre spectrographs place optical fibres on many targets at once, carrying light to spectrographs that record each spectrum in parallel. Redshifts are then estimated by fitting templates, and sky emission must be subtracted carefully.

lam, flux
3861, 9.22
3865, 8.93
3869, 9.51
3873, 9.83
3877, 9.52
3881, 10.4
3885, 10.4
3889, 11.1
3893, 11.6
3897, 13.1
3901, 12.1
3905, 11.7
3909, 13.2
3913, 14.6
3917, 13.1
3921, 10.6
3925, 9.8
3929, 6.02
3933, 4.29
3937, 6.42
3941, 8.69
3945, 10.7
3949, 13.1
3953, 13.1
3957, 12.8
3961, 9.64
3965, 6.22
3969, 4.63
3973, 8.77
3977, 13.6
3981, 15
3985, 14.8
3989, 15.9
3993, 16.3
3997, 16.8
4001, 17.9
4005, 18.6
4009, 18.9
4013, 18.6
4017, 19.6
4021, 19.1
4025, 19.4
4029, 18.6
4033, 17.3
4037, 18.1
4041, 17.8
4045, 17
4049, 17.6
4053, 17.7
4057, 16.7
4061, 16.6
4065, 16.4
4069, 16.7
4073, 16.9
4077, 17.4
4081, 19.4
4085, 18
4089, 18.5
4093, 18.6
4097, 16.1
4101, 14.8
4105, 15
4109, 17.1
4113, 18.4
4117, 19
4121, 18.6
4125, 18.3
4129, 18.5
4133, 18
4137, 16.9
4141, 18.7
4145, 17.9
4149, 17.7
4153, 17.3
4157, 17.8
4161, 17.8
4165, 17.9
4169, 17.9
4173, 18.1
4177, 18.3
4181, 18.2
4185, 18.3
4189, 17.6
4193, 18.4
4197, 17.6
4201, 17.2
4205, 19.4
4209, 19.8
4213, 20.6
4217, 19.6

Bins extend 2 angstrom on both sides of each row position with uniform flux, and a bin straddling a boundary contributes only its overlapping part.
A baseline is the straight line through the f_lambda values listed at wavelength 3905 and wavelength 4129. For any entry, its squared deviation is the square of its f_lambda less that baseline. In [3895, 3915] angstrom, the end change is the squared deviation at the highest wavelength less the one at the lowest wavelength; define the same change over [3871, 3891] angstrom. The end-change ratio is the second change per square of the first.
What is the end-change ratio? 0.0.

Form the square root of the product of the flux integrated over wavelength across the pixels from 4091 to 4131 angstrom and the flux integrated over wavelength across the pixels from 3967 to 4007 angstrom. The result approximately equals 630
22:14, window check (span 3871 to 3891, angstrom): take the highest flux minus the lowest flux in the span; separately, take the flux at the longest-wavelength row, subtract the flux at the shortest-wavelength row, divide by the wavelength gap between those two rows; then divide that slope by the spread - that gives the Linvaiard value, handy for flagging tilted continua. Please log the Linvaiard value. 0.05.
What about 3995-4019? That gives 0.05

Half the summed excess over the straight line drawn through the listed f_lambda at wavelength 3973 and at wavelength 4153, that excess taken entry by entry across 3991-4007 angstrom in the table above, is 14.8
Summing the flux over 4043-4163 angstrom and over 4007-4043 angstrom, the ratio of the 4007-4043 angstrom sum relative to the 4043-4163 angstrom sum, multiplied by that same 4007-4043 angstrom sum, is 53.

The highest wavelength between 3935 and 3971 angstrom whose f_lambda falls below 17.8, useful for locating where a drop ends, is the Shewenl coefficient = 3969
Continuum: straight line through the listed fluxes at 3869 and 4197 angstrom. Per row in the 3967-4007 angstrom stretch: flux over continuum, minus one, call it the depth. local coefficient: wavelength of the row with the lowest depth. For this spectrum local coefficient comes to 3969 angstrom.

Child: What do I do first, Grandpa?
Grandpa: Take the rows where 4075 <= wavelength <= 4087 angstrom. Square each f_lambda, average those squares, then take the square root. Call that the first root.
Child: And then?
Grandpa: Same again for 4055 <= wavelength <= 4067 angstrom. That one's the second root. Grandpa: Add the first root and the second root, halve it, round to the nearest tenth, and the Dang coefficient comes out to 17.4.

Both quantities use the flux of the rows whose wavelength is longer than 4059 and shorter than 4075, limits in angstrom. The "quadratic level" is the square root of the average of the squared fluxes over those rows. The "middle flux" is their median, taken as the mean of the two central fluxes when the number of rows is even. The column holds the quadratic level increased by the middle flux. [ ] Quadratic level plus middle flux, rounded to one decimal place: 33.3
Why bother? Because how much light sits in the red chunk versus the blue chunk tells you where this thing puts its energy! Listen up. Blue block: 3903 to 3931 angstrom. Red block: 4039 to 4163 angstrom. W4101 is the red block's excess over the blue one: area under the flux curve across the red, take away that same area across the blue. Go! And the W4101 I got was 1857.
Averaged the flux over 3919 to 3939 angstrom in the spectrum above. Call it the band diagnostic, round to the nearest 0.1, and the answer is 7.4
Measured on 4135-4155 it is 17.7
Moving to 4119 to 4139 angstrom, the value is 18.1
